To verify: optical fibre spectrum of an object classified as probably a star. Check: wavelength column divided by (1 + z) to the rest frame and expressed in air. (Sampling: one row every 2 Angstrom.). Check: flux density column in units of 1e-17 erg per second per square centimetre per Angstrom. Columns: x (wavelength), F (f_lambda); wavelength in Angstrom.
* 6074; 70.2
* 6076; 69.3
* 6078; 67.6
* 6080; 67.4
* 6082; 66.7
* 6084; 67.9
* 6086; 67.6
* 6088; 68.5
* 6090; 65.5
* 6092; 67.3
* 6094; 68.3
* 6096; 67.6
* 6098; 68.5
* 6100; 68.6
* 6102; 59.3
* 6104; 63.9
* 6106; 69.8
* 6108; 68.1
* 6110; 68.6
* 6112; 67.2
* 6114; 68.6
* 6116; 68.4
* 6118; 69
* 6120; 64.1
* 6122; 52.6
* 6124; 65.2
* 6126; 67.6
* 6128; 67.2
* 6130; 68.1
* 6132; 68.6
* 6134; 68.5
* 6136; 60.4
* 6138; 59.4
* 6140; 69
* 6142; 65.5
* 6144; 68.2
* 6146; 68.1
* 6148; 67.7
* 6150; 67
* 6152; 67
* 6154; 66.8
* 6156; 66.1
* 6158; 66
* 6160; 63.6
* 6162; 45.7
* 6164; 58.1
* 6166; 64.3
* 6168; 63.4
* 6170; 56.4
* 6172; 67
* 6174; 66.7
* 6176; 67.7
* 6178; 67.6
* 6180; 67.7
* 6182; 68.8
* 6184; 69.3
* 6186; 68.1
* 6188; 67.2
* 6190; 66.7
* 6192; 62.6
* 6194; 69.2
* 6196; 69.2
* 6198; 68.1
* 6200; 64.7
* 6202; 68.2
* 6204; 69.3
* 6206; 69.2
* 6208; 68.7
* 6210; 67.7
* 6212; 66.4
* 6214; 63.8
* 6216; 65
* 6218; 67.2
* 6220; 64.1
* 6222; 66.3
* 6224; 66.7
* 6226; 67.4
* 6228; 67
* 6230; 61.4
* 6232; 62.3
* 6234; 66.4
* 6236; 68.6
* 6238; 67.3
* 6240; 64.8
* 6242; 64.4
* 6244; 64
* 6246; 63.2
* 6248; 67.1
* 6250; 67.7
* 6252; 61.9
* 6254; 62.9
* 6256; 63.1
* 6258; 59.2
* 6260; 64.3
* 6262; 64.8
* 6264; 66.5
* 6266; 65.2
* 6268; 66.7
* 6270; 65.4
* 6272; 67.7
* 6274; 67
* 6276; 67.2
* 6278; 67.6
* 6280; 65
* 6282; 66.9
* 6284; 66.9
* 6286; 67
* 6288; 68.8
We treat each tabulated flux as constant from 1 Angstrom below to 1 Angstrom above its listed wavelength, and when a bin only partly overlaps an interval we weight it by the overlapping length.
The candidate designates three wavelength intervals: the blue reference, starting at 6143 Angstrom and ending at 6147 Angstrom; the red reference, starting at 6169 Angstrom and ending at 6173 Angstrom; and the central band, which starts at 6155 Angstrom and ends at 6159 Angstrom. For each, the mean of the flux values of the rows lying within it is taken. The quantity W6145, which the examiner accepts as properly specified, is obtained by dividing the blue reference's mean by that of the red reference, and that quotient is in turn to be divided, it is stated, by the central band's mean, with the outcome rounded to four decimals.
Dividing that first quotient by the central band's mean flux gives 0.0167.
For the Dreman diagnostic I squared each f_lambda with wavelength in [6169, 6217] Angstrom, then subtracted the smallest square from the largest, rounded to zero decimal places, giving 1622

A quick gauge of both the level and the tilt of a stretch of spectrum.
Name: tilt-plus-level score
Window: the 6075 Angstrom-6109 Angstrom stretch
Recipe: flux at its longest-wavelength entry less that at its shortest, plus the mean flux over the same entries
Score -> 66.0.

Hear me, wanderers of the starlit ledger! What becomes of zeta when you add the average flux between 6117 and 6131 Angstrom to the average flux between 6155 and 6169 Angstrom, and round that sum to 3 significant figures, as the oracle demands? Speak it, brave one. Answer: 126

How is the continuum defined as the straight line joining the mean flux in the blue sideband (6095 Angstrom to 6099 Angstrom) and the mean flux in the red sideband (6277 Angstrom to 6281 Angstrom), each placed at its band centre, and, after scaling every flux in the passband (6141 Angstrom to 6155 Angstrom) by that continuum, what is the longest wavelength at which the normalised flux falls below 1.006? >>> 6154 Angstrom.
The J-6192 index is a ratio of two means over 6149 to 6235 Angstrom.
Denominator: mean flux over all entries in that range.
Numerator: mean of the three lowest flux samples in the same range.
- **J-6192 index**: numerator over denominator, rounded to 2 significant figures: 0.81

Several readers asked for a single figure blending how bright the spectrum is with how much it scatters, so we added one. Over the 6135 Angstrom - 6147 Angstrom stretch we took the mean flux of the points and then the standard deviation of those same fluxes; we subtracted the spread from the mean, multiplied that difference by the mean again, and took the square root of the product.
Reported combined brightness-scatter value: 63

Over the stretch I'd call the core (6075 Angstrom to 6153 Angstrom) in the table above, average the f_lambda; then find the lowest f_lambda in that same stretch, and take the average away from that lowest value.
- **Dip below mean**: -14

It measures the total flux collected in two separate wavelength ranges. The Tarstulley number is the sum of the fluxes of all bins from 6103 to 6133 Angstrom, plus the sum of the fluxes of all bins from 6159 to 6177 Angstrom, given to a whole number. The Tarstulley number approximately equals 1550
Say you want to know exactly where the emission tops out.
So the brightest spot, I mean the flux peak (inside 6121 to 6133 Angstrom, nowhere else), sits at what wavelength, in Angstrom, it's 6132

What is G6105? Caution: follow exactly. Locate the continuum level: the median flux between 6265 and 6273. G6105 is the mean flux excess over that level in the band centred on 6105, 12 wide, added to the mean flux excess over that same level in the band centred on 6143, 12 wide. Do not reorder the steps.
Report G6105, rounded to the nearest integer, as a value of 1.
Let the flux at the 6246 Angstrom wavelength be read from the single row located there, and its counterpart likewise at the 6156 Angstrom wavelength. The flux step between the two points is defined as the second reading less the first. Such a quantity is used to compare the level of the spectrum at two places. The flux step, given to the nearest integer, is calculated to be 3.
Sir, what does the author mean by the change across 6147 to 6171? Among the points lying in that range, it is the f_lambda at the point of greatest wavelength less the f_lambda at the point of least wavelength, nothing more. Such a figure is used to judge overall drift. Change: -11.3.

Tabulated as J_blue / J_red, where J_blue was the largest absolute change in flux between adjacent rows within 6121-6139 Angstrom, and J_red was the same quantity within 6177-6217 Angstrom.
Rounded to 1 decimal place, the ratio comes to 1.9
